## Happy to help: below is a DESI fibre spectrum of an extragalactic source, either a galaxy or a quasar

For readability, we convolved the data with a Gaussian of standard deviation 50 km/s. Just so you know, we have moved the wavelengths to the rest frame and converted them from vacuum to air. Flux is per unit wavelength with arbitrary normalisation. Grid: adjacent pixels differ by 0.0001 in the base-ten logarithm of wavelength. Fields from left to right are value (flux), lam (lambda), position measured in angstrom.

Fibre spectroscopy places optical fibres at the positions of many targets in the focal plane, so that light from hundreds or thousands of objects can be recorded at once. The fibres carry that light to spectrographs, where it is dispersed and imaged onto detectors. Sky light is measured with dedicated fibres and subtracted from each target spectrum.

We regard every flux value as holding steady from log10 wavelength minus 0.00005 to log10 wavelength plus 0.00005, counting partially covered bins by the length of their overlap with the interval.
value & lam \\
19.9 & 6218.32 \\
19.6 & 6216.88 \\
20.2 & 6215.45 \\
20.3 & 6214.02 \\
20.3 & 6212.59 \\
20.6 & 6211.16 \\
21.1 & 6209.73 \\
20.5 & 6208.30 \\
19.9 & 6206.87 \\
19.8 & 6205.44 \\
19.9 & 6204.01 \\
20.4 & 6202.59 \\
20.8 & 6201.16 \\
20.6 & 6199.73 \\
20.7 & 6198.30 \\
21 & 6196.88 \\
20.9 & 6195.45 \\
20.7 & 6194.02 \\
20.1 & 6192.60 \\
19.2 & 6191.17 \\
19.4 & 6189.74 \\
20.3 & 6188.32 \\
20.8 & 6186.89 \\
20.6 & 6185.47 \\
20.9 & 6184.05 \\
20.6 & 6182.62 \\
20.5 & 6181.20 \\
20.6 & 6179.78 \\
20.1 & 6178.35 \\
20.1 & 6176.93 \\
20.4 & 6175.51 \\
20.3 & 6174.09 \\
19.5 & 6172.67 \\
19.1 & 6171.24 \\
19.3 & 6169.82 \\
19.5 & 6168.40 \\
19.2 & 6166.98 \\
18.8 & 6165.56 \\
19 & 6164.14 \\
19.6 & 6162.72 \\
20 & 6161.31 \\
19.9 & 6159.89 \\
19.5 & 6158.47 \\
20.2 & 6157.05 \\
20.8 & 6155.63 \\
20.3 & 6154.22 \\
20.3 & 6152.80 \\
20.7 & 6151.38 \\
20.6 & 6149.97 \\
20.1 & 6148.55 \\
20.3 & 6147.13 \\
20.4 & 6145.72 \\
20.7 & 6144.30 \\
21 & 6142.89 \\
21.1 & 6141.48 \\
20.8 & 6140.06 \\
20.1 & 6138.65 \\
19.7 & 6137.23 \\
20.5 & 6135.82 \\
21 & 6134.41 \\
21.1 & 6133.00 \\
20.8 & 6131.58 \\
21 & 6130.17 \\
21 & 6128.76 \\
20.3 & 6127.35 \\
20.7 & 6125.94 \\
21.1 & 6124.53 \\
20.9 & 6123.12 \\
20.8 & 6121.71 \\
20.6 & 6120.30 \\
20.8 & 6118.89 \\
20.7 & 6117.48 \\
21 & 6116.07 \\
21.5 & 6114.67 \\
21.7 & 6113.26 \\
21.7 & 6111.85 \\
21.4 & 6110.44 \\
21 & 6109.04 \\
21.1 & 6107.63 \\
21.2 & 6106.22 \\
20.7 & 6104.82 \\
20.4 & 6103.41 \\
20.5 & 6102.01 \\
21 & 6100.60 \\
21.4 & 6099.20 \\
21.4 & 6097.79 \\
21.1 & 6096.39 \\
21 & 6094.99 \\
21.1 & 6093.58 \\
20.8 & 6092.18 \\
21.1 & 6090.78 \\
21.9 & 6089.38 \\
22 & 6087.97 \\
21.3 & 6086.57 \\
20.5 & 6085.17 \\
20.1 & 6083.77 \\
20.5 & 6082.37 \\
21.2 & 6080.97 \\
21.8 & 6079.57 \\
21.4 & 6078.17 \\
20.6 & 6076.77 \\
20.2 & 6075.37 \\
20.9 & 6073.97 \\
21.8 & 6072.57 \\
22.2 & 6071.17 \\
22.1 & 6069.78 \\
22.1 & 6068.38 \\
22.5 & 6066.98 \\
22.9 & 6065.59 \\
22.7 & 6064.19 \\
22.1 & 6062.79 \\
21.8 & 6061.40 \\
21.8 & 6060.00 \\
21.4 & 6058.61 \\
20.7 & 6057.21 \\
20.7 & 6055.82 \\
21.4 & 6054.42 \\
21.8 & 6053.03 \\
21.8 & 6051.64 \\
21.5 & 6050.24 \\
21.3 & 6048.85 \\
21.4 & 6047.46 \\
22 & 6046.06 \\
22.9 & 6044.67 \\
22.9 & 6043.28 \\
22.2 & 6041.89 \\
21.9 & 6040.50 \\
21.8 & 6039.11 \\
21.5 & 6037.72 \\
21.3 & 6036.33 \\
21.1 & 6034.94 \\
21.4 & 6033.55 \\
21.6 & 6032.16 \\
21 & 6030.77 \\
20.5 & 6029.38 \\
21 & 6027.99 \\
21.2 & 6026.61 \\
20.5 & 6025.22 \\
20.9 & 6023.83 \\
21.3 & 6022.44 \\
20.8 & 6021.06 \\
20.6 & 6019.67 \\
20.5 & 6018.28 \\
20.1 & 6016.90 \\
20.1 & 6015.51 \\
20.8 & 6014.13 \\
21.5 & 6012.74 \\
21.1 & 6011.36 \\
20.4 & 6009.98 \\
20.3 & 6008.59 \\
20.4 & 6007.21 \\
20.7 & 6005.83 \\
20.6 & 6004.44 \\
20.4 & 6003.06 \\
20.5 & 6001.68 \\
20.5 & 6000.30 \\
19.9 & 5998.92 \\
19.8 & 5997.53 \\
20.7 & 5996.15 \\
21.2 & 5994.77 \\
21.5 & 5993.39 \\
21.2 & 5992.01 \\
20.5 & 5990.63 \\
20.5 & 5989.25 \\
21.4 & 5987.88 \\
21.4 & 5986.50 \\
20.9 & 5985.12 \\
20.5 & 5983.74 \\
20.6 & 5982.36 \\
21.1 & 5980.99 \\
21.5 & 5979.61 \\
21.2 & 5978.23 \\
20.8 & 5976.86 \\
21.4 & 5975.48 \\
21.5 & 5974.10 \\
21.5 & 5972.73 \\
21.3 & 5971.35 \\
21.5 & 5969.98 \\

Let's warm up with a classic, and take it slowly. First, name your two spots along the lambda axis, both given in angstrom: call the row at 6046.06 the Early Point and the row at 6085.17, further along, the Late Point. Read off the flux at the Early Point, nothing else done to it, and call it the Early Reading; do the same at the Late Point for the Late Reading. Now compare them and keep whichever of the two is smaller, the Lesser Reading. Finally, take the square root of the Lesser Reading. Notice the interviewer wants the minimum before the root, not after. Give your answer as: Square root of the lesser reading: 4.53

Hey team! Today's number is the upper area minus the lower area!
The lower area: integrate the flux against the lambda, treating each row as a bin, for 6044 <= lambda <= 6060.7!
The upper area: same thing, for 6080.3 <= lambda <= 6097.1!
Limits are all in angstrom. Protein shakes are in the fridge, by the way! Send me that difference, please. -6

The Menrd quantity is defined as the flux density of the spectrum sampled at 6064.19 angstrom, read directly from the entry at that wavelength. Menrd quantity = 22.7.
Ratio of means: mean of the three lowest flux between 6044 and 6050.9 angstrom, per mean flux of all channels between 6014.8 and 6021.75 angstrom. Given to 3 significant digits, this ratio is 1.05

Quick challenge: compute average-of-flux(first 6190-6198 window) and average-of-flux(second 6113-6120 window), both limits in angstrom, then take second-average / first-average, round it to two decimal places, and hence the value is 1.04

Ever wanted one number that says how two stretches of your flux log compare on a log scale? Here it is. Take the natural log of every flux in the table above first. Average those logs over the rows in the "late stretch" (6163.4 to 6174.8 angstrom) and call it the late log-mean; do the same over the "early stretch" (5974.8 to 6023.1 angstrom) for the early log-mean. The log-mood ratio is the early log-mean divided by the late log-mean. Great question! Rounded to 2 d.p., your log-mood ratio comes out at 1.02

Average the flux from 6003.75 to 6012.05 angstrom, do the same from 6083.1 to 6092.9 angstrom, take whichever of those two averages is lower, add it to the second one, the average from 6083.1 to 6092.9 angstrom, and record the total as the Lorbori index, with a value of 41.7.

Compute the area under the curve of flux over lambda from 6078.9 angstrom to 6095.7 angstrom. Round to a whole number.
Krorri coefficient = 355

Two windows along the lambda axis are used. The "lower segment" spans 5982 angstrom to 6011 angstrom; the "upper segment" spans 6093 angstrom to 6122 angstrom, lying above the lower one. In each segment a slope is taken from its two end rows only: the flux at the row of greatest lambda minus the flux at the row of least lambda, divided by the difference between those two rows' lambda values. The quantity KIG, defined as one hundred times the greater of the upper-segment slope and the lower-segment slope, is -0.7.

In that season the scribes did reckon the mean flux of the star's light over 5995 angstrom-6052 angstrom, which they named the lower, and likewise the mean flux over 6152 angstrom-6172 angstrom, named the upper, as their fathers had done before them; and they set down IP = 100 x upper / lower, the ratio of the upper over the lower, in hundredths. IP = 93.5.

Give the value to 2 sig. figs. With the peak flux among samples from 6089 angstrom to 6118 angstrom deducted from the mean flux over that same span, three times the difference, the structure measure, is -2.3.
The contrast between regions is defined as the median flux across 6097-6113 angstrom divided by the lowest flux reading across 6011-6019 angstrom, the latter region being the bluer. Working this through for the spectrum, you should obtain 1.050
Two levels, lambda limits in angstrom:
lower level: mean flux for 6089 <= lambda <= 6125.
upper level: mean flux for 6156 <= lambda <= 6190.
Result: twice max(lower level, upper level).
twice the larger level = 42.1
